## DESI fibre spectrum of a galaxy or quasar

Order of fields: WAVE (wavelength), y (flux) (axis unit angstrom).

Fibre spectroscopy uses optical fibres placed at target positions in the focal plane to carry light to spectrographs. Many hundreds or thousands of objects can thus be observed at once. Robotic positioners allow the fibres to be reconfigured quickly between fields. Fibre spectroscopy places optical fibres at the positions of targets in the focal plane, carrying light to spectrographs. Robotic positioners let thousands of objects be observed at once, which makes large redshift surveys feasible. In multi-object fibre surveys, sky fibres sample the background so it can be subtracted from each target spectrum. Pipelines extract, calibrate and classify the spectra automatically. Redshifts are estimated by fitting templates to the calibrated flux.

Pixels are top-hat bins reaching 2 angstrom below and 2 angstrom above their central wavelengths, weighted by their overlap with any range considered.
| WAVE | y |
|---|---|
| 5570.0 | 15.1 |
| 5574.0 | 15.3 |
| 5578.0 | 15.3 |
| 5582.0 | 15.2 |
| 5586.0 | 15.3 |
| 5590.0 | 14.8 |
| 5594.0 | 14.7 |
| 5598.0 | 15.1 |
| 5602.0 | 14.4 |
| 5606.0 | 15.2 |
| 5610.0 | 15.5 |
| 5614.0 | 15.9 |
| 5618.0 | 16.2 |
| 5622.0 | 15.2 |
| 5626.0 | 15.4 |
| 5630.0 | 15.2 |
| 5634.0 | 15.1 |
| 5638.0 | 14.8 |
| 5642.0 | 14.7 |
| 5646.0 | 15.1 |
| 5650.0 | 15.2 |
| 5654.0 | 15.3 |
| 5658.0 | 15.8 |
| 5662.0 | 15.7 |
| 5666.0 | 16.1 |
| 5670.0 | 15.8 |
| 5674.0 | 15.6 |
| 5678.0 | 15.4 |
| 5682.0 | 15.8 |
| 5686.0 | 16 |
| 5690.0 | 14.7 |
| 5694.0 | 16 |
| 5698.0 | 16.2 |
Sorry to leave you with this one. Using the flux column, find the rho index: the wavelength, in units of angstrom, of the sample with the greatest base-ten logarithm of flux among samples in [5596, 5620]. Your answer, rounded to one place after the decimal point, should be 5618.0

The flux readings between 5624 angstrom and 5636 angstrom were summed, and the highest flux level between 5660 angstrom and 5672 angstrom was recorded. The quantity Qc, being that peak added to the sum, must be 61.8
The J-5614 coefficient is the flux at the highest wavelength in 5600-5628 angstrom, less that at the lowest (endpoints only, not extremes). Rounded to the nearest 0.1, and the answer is 1.0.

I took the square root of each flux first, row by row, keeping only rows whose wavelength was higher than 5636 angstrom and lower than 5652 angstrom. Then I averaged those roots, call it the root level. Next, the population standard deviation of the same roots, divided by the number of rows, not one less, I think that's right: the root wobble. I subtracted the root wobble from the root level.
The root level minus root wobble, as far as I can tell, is 3.84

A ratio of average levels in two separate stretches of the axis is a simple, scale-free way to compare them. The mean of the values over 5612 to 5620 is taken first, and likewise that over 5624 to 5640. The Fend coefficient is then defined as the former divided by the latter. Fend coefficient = 1.06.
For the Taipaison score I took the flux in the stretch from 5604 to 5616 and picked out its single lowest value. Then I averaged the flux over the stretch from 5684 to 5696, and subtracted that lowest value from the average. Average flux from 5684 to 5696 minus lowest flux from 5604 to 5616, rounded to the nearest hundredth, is 0.37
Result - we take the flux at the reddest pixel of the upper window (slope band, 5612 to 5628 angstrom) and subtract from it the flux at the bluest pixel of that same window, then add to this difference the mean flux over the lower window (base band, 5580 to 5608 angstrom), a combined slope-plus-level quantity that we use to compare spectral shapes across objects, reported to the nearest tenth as 14.5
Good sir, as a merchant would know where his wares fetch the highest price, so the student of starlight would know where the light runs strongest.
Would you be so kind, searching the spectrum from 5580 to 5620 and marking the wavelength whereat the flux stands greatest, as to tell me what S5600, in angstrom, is 5618.0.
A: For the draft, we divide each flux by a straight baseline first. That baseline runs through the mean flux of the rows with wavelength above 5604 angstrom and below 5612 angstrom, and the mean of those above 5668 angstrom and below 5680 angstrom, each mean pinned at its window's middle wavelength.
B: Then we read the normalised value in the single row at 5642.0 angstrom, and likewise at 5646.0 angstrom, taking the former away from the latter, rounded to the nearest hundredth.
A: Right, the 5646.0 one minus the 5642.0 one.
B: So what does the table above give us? 0.02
